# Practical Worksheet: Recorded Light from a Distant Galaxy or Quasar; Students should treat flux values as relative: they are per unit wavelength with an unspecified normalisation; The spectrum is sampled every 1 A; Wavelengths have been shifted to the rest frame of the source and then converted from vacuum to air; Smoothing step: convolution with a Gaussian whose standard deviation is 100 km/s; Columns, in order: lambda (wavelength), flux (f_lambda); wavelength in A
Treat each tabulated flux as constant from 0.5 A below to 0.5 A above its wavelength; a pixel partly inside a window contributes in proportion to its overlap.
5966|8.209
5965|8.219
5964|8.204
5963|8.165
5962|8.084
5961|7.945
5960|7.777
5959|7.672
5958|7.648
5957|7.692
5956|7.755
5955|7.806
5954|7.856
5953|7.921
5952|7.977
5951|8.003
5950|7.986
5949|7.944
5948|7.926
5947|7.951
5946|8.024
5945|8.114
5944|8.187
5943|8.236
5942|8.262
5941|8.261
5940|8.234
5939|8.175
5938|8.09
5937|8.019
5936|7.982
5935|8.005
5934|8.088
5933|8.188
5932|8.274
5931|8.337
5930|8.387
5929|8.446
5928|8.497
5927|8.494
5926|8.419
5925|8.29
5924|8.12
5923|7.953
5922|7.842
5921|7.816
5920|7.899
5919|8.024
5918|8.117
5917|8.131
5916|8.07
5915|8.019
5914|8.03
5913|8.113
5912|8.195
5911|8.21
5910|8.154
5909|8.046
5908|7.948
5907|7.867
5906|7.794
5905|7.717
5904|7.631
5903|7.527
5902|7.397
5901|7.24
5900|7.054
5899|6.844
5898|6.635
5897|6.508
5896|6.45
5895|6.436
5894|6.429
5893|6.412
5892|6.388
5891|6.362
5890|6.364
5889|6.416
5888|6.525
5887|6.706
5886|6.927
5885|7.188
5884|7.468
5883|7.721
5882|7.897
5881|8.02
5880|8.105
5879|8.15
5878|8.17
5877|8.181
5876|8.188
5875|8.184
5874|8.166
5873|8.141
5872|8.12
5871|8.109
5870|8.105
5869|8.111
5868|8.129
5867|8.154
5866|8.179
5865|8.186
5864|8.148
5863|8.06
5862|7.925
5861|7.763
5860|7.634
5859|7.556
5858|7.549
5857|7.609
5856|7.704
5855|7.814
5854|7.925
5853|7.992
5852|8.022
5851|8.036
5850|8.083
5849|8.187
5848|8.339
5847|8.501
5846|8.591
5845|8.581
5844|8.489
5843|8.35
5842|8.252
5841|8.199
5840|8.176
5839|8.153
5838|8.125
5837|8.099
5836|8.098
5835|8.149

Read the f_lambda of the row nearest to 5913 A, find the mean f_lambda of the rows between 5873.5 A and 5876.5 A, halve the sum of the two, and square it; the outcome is 66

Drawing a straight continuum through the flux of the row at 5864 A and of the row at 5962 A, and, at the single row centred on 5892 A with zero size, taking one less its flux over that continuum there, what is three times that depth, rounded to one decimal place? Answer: 0.6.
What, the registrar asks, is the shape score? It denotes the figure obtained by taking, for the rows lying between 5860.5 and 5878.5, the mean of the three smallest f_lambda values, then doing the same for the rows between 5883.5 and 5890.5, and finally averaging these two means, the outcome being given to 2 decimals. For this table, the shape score 7.18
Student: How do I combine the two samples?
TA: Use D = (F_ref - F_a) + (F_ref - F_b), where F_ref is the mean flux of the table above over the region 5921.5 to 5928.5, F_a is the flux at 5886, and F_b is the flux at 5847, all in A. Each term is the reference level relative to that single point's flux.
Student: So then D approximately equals 1.0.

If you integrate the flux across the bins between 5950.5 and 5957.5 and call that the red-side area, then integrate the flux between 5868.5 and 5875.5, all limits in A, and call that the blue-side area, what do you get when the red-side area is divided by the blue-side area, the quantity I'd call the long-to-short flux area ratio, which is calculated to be 0.97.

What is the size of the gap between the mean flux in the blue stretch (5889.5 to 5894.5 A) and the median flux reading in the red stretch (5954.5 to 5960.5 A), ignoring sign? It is 1.3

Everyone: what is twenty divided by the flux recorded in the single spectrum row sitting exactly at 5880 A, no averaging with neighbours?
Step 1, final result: 2.47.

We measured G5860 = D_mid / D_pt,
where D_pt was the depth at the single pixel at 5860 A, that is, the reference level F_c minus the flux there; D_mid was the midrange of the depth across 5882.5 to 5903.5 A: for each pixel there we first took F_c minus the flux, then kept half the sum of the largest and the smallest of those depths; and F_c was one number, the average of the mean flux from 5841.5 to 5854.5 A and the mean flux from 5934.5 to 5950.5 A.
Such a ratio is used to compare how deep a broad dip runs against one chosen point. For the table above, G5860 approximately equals 2.1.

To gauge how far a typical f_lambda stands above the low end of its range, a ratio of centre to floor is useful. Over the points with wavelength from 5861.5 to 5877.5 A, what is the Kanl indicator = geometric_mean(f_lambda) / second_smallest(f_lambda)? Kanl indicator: 1.01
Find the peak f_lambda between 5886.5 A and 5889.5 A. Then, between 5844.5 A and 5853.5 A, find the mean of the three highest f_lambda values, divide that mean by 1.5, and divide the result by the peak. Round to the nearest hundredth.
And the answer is 0.85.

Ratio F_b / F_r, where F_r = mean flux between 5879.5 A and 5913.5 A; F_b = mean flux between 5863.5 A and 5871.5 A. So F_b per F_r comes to 1.12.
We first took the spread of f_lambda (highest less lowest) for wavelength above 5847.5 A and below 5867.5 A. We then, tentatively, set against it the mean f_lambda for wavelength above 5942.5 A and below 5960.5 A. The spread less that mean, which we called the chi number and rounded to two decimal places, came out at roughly -7.13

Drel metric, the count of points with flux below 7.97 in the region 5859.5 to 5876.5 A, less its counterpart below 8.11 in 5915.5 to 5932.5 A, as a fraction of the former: -1.0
